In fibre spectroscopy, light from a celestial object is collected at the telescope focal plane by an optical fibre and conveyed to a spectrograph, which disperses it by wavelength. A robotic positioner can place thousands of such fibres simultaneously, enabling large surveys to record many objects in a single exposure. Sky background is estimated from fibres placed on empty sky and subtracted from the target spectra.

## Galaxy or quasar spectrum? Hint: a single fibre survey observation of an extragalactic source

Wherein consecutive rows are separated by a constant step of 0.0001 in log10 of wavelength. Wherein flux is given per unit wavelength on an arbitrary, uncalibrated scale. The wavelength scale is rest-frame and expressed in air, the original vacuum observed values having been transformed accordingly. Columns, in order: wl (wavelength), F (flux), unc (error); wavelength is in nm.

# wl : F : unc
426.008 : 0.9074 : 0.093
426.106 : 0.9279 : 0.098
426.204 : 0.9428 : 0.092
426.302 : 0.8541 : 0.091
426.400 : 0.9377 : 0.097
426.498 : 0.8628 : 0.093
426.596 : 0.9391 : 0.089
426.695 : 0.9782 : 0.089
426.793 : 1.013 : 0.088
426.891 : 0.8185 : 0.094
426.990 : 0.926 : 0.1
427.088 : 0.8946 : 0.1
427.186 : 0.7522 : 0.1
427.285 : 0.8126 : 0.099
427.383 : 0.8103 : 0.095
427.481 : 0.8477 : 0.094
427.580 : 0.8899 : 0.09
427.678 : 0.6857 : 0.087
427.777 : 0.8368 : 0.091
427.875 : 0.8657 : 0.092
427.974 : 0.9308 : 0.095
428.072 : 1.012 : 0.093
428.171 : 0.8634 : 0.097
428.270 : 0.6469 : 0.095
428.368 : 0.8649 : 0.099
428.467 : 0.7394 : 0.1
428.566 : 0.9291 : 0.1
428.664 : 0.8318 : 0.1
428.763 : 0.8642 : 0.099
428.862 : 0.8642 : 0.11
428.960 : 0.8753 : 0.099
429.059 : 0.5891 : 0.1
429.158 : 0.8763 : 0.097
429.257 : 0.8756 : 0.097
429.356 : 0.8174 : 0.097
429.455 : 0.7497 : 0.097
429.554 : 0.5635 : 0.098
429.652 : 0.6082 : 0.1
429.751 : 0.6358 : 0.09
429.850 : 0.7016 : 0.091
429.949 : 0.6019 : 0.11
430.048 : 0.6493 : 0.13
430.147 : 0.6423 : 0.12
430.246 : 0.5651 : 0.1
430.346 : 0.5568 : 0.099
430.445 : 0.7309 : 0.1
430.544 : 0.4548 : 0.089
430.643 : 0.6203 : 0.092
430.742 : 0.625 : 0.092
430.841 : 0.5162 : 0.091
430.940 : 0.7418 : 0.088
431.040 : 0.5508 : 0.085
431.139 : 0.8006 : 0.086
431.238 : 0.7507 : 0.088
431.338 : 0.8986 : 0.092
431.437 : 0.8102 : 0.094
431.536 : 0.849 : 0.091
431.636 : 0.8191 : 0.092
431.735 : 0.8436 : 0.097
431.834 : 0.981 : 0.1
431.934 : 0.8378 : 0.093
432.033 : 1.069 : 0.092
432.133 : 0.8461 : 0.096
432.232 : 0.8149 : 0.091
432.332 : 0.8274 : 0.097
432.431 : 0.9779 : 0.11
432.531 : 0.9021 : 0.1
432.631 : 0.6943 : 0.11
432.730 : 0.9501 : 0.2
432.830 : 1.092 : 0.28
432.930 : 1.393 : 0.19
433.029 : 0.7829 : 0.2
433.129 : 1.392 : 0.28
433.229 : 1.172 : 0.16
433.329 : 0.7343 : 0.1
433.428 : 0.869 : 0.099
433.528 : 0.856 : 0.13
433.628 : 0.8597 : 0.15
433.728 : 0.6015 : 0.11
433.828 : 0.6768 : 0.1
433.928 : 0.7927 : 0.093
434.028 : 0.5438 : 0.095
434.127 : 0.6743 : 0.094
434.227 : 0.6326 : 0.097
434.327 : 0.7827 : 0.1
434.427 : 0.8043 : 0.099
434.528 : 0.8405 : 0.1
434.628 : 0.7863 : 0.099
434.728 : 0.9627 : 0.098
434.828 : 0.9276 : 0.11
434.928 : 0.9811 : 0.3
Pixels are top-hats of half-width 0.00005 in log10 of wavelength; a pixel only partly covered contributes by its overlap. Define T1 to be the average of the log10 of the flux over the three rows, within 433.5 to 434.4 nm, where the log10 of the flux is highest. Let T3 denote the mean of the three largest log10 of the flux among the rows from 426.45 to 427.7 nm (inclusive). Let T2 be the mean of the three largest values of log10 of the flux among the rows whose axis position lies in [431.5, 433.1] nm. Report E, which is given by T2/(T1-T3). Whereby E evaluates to -1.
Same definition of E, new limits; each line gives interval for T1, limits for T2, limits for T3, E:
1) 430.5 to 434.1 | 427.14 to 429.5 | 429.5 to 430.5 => 0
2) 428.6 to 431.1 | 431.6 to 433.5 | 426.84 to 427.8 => -9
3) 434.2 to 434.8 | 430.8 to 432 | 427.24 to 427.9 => 84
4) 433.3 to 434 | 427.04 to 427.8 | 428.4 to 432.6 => 1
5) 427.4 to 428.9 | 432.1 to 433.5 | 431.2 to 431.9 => 5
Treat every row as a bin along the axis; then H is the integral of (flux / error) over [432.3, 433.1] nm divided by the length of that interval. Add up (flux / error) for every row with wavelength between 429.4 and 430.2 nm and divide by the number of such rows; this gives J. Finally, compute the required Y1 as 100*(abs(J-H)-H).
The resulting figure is -627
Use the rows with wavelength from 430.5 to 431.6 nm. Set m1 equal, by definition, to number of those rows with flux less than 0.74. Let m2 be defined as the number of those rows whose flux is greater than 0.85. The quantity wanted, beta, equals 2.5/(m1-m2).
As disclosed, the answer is 0.6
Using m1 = 5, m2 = 1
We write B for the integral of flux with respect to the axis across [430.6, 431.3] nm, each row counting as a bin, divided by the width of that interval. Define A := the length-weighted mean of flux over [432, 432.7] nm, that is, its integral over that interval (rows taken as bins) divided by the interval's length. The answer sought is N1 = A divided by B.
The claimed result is 1.32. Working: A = 0.873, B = 0.7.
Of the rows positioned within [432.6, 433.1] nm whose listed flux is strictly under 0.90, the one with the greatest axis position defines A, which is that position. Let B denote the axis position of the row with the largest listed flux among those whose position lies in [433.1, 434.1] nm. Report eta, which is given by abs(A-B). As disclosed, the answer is 0.10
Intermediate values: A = 433.029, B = 433.129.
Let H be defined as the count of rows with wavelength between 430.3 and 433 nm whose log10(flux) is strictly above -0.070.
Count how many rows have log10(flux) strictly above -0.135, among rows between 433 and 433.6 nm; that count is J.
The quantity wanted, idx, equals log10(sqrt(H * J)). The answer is 0.84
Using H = 8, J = 6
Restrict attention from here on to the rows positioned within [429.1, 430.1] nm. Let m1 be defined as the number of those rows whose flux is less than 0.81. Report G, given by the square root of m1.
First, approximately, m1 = 7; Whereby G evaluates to 3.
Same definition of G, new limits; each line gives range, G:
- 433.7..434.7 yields 3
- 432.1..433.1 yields 1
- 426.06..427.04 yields 0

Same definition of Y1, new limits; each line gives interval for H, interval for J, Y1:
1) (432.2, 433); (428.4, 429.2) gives -600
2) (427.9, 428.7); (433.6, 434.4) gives -672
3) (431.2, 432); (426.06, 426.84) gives -815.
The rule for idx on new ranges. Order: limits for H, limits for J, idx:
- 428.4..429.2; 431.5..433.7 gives 1.01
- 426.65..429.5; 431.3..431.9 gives 0.99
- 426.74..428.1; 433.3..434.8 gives 0.92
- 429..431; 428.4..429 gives 0.54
